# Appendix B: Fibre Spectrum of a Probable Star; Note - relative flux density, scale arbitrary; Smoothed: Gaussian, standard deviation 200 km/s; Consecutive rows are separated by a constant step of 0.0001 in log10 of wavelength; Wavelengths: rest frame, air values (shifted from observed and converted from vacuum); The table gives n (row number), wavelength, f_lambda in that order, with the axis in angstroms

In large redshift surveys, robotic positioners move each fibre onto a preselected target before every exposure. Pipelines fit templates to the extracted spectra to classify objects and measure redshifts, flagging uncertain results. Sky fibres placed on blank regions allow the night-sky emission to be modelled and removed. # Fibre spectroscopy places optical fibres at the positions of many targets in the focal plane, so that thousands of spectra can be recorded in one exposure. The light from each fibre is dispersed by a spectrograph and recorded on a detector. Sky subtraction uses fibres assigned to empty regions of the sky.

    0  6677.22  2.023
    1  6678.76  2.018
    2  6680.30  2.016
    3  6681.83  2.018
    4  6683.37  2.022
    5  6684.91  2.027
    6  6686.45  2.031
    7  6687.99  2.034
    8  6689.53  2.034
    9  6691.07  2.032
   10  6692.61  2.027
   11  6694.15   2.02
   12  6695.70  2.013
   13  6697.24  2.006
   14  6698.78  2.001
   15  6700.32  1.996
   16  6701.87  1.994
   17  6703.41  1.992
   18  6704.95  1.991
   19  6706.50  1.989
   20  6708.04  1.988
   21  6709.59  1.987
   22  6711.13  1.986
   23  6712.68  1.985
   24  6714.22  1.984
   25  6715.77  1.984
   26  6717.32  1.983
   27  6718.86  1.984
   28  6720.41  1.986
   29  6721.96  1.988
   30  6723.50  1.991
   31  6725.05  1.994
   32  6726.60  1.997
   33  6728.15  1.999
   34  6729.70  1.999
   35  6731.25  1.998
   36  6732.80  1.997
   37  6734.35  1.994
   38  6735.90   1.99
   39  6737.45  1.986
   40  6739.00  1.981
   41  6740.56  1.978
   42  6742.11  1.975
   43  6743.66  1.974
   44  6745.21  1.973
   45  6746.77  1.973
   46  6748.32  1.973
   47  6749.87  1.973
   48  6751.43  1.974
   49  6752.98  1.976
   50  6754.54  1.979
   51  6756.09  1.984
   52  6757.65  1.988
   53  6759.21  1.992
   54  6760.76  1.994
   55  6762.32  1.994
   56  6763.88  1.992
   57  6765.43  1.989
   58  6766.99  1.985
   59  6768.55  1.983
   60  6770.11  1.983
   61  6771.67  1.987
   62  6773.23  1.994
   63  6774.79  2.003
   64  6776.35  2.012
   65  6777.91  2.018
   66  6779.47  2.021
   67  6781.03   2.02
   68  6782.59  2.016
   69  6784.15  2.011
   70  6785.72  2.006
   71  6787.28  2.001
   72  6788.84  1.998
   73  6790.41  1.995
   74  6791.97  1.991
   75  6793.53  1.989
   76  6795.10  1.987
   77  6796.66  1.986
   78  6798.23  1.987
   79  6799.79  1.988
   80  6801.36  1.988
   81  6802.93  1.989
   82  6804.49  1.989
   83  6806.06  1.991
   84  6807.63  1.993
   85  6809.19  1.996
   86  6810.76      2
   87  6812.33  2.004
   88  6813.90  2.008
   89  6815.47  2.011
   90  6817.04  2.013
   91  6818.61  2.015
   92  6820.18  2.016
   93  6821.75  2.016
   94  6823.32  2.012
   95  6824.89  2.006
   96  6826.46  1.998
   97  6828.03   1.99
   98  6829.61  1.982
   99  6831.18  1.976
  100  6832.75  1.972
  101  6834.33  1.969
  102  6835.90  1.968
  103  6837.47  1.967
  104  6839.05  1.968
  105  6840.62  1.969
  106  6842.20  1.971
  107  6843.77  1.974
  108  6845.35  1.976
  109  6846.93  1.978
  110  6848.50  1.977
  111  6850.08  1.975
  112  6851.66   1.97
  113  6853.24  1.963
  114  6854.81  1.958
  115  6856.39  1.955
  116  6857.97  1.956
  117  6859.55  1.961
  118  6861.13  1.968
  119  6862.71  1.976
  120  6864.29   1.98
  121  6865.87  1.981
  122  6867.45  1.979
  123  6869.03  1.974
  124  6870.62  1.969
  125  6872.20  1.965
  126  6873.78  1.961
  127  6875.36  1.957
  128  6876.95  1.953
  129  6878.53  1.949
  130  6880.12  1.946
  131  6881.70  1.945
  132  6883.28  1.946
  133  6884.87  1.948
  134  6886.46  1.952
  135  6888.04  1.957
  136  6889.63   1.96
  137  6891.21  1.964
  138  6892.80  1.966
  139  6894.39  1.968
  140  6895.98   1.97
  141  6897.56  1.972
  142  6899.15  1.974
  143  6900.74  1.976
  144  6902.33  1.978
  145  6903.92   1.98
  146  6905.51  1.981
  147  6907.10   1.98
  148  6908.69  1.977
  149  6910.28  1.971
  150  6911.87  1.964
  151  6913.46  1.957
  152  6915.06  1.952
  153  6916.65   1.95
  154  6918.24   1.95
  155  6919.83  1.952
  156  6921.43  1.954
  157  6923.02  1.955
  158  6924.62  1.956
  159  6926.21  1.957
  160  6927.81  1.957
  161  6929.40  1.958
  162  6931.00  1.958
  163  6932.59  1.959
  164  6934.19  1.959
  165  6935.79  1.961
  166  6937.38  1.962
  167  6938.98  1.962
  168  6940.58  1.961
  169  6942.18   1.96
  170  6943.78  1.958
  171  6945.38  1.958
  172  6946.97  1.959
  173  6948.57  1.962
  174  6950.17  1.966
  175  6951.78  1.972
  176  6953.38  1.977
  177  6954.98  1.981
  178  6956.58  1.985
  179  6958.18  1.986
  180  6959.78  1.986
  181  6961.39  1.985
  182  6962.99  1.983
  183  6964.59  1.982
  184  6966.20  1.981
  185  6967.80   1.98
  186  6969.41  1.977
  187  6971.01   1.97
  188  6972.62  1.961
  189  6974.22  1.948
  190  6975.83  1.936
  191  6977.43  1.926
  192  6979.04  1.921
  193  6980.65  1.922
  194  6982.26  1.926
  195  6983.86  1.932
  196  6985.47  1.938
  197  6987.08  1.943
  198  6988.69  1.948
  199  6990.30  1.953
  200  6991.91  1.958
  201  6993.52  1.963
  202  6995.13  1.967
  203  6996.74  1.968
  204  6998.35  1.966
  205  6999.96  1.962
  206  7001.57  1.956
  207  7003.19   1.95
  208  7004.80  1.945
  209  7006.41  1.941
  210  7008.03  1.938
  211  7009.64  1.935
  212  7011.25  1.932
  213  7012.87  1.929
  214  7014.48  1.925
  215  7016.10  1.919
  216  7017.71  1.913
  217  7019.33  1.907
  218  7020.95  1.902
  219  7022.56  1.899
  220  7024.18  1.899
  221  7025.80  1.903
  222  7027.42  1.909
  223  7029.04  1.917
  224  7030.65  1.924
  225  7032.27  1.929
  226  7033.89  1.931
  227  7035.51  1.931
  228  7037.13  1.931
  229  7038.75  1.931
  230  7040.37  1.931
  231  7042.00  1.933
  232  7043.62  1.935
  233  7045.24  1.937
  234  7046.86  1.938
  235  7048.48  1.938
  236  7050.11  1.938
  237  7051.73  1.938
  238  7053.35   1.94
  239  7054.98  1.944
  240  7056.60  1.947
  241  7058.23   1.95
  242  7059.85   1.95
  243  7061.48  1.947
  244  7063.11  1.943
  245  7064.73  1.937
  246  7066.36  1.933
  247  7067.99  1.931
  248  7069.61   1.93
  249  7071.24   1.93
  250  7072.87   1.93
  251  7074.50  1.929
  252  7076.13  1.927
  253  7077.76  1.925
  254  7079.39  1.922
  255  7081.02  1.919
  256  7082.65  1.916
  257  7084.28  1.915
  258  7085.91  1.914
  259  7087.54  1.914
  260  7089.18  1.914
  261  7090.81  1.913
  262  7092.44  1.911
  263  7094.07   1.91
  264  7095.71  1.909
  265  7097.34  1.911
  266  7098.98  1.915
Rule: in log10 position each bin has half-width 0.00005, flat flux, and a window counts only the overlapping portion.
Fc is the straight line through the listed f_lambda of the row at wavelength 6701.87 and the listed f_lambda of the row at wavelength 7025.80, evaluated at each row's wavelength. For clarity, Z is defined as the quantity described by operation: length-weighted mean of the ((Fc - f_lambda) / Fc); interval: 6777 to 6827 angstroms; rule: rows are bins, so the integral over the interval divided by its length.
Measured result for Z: -0.018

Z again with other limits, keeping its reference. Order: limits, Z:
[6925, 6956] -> -0.018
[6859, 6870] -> -0.013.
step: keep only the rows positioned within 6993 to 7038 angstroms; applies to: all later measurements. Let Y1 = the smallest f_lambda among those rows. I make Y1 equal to 1.899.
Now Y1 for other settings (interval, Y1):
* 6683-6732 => 1.983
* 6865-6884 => 1.945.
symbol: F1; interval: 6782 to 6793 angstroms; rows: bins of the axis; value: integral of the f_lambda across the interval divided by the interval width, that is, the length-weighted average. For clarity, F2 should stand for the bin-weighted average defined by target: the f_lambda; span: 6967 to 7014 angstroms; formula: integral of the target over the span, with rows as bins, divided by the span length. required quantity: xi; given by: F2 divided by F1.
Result 0.973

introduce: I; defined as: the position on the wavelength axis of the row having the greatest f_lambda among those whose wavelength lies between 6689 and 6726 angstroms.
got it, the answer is 6689.53 angstroms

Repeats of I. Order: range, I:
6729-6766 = 6729.70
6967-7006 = 6967.80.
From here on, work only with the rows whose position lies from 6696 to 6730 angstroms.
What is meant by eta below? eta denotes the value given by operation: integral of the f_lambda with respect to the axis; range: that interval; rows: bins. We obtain 67.7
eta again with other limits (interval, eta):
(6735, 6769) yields 67.4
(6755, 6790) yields 69.9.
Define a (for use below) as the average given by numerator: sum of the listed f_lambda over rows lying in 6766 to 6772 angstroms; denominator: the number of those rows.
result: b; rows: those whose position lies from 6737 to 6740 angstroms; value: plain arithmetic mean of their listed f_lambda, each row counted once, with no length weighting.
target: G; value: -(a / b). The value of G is -1.00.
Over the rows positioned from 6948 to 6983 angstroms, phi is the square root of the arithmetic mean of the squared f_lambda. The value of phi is 1.964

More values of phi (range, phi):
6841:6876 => 1.969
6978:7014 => 1.945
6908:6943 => 1.959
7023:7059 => 1.931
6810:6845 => 1.991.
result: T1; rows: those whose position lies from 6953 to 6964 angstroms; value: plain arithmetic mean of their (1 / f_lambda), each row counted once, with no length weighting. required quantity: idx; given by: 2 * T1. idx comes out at 1.01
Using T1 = 0.504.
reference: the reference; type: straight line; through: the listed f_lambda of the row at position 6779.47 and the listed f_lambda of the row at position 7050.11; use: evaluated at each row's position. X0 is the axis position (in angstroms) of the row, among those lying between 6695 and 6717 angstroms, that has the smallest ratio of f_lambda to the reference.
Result 6714.22 angstroms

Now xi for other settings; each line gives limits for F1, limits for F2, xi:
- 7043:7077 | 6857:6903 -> 1.013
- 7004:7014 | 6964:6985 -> 1.007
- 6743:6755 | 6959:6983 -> 0.992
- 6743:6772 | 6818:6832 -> 1.010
